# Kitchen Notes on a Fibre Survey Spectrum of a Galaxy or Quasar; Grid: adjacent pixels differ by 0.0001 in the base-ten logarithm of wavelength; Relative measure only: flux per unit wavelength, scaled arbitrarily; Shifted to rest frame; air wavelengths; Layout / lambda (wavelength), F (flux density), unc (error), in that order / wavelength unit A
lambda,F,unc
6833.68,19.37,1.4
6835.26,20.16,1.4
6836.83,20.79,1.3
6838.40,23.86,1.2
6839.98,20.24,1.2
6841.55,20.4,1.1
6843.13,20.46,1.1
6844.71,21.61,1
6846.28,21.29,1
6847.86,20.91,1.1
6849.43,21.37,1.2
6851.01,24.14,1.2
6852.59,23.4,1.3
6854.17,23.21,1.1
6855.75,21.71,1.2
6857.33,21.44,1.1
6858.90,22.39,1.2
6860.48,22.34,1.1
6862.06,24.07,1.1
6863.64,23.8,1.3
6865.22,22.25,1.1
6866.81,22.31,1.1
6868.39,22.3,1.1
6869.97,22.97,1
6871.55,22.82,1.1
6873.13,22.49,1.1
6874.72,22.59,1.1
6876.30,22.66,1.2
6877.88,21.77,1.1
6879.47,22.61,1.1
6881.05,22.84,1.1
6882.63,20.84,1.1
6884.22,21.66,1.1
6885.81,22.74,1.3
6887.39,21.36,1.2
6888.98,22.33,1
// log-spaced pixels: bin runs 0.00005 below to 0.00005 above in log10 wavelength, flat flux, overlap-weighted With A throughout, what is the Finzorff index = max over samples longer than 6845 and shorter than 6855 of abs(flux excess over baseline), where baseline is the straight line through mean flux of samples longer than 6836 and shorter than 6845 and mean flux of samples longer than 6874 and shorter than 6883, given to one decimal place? 2.6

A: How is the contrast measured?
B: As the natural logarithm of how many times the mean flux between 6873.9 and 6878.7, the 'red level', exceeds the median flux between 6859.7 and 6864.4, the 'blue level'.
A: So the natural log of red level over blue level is -0.06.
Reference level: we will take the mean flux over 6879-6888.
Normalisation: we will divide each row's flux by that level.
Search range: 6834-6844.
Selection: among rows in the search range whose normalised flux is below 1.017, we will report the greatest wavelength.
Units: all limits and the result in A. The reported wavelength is 6843.13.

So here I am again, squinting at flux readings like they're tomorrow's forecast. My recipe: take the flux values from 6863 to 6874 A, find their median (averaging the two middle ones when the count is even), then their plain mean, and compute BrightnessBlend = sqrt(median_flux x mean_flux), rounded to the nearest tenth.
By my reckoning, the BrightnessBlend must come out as 22.6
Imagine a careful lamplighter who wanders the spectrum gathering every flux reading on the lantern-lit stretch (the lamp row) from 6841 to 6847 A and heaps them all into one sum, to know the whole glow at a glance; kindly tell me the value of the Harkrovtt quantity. 84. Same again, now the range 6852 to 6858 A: 90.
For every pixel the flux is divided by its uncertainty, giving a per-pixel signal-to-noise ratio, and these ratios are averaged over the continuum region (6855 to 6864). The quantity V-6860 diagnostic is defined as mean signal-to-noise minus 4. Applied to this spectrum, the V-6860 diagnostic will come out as 15.5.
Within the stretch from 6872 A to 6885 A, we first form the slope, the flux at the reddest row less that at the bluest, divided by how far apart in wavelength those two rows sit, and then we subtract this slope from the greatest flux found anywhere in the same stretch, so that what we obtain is 22.9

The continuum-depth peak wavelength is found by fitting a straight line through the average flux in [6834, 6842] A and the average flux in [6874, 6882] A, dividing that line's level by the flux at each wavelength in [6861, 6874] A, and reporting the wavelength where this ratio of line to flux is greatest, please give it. 6868.39 A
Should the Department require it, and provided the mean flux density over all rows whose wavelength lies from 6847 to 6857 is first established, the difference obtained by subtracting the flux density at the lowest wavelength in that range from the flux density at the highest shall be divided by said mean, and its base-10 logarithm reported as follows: -1.4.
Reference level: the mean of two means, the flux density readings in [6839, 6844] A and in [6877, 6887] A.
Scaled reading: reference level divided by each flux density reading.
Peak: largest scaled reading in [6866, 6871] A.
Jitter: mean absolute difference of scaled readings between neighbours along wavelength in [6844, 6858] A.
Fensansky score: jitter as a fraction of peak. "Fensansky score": 0.037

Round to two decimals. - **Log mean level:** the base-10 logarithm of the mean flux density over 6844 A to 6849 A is 1.33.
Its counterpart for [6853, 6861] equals 1.35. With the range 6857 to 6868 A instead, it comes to 1.36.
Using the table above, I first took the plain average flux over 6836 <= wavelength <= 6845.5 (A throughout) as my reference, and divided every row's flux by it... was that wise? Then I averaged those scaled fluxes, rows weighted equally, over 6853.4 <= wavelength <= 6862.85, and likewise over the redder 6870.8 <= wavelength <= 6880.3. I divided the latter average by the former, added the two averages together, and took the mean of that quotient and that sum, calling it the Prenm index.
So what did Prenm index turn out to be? 1.56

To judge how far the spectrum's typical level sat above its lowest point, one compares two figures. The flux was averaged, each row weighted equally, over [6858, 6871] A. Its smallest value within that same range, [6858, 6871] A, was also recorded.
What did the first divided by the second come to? 1.025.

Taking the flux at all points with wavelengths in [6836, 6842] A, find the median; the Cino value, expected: 20.6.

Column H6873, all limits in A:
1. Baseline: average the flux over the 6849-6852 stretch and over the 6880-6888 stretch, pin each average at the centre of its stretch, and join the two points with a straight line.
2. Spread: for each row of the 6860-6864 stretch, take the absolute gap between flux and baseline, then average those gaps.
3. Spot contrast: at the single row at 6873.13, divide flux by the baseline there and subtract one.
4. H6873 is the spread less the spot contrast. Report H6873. 1.0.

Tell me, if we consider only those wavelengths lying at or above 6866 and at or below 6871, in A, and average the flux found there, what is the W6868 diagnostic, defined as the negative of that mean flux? -22.5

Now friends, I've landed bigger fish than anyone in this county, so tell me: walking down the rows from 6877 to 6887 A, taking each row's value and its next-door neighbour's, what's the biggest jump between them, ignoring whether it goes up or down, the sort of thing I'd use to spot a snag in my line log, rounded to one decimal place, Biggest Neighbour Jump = 2.0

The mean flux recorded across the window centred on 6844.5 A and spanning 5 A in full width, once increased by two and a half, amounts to 23.6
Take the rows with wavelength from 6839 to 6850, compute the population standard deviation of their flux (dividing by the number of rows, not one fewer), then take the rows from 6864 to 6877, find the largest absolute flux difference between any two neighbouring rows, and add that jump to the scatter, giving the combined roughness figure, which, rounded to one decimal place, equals 1.2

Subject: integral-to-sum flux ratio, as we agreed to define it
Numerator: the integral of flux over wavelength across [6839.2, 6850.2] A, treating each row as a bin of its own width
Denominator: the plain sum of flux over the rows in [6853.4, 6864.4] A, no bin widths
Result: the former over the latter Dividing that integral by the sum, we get 1.45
